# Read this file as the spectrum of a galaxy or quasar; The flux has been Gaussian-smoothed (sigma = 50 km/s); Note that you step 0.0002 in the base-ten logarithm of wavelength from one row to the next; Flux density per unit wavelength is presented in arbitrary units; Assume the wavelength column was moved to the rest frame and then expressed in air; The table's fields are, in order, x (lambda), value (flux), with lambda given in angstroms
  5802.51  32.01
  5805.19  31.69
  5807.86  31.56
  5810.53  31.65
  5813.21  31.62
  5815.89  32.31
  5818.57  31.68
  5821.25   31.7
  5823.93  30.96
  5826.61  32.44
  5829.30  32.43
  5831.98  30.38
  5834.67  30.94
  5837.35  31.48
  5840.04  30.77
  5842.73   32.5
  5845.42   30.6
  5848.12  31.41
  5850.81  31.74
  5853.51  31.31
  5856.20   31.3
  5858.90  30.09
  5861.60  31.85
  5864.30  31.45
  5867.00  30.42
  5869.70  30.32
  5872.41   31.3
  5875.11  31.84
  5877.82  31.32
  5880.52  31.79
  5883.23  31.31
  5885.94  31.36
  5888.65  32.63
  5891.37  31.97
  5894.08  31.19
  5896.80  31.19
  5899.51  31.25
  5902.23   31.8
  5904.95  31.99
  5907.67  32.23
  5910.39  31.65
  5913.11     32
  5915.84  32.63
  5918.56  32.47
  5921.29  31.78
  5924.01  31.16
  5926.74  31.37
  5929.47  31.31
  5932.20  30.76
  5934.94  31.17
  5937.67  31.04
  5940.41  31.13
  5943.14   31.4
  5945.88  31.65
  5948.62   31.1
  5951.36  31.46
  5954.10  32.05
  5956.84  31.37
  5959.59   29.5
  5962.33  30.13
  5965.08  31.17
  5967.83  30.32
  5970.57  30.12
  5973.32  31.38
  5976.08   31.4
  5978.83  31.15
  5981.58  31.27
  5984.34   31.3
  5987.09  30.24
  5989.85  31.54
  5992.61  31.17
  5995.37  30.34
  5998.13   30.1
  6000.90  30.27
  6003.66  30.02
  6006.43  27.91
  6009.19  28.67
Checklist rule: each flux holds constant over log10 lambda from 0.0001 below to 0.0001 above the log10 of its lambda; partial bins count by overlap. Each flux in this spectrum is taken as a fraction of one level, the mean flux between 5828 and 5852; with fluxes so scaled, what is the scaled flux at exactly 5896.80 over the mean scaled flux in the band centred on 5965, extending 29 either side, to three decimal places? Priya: 1.005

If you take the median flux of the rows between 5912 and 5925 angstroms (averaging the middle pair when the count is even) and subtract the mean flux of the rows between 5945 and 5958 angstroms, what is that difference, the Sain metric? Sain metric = 0.47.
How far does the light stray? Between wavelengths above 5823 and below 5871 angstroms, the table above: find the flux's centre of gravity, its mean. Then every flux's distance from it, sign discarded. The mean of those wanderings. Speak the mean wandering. 0.61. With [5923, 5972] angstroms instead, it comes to 0.47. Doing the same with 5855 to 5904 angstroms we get 0.43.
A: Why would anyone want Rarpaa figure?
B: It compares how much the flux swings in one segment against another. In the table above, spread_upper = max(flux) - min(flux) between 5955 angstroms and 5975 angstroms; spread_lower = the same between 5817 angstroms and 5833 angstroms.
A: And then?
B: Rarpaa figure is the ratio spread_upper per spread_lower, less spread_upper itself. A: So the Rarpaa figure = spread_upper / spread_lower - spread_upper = -1.0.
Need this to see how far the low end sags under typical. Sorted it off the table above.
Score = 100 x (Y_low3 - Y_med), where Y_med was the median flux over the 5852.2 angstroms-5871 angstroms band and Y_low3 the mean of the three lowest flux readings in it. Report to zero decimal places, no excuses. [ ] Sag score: -102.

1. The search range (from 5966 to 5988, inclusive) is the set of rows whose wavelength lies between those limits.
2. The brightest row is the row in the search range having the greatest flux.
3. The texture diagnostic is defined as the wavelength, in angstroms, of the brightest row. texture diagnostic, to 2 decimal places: 5976.08 angstroms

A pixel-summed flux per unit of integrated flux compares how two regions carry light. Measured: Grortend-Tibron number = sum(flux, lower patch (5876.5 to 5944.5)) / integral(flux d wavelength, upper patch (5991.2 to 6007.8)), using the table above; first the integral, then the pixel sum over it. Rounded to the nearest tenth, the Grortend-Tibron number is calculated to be 1.6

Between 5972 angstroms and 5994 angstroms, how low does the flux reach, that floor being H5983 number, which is 30.24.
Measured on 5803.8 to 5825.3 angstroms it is 30.96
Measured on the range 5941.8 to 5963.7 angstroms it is 29.5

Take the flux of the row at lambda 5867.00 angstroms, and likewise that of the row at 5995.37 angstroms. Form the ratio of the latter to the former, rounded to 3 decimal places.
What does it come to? 0.997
